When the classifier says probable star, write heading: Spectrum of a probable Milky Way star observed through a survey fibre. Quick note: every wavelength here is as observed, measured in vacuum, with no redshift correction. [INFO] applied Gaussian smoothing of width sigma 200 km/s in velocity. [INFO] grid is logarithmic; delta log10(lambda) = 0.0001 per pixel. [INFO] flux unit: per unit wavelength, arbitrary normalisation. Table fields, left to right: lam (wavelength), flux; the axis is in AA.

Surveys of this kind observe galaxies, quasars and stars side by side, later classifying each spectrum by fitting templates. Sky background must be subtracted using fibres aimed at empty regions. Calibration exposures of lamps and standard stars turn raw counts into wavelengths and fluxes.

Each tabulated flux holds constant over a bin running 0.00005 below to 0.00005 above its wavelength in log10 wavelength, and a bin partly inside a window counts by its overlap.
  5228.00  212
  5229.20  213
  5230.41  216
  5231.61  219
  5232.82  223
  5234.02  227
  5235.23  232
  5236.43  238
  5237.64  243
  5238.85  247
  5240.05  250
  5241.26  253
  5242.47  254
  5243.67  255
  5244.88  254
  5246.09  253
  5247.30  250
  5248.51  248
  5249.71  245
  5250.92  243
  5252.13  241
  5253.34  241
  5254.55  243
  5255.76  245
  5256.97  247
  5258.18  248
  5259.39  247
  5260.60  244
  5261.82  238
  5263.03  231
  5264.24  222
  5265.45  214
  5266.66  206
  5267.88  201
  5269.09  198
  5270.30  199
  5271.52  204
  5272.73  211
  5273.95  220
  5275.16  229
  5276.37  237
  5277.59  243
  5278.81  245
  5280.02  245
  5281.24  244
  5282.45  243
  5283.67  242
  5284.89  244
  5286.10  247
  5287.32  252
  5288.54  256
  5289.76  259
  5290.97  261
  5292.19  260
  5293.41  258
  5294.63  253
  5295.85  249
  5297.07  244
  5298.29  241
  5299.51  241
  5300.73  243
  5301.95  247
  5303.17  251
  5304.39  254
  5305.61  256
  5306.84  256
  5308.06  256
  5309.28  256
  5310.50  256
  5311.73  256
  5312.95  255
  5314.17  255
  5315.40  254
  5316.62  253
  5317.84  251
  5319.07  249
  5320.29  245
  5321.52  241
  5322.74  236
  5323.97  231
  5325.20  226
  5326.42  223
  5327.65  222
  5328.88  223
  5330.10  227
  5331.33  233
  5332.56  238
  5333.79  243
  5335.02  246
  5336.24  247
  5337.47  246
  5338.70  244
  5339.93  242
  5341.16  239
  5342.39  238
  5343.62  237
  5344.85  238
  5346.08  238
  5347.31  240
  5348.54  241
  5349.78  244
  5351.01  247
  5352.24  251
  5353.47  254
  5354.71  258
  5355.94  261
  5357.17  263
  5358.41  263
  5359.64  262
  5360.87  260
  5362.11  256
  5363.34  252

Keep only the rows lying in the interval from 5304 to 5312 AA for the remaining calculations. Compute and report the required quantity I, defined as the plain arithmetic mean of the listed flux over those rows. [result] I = 256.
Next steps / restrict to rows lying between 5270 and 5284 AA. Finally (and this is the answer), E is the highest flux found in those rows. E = 245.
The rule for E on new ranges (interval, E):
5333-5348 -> 247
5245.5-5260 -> 253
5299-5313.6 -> 256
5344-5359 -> 263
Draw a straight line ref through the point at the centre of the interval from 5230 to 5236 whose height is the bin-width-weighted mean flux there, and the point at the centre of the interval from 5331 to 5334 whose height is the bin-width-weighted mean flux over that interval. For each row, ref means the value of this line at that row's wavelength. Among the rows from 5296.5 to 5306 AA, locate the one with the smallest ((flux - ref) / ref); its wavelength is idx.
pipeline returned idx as 5299.51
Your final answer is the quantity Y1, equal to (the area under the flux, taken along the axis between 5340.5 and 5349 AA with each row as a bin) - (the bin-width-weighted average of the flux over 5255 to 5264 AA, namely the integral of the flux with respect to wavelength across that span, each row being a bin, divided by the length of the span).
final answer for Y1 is 1788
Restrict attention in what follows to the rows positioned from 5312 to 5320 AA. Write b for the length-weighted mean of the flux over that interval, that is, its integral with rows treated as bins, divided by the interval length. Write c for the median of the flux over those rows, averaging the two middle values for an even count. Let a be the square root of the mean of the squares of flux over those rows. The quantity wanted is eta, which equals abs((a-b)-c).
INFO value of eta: 254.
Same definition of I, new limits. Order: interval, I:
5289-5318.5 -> 253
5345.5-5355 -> 247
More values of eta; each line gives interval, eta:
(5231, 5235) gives 224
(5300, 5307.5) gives 252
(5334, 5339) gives 246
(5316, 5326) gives 243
